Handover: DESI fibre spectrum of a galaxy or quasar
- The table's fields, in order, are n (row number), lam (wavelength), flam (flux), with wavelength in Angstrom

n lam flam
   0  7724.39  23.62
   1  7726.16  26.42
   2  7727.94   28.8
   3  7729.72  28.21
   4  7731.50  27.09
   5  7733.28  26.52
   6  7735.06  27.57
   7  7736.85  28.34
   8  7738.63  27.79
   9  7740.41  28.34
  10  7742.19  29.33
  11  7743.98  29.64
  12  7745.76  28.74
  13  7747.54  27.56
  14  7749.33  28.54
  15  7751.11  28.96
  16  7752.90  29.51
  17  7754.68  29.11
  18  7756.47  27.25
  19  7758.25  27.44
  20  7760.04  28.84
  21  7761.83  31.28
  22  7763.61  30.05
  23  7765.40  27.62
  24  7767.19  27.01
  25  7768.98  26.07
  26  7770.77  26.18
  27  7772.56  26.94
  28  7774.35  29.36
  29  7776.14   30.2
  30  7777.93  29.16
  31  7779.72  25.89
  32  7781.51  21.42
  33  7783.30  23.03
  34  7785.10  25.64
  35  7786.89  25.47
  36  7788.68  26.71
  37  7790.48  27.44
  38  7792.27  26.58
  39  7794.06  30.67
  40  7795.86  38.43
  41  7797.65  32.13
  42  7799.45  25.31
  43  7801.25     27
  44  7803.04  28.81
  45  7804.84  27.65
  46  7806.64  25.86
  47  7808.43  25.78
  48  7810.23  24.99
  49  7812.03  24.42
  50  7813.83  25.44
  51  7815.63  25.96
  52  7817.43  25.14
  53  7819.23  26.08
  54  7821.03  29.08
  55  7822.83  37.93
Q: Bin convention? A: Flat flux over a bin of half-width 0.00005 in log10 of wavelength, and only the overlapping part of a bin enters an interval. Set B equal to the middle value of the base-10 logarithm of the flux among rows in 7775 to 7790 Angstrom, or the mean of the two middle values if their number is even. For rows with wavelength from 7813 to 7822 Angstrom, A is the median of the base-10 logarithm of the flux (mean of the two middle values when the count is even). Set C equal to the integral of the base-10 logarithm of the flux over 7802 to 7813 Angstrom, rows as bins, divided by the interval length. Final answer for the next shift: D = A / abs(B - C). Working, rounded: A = 1.41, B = 1.41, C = 1.42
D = 176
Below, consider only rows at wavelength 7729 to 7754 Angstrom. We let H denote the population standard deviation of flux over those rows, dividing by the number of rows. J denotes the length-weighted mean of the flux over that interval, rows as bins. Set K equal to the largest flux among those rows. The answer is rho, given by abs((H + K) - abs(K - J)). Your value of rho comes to 29.2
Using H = 0.9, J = 28.30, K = 29.64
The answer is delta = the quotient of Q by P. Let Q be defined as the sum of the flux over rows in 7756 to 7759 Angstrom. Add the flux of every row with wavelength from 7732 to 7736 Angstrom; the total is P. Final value 1.01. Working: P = 54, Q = 55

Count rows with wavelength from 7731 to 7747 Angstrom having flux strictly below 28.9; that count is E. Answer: 7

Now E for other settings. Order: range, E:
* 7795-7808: 5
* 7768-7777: 3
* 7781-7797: 7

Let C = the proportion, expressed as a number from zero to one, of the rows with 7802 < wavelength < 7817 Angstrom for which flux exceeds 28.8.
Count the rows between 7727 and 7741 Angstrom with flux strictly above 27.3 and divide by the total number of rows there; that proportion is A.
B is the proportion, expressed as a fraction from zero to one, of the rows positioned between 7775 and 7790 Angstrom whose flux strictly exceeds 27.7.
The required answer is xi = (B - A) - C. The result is -0.6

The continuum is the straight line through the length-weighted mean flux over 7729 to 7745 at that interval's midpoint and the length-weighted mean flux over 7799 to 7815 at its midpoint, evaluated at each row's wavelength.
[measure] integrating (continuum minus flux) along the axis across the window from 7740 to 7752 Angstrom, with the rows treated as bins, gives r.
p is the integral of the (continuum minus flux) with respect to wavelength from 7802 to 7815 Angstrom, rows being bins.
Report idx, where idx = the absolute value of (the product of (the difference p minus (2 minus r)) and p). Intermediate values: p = 0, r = -11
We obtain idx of 4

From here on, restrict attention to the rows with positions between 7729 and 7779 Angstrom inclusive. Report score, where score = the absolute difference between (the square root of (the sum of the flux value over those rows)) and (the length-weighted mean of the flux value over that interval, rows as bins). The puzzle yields 0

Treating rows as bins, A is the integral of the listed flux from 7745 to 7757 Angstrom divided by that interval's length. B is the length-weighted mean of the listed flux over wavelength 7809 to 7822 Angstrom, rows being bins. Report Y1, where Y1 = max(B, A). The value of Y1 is 28.6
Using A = 28.6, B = 25.9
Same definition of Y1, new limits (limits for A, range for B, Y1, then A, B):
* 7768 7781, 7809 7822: 27.5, 27.5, 25.9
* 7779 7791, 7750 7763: 28.9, 25.0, 28.9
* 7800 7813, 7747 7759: 28.4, 26.3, 28.4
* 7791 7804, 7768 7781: 29.8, 29.8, 27.5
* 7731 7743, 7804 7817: 27.9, 27.9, 25.7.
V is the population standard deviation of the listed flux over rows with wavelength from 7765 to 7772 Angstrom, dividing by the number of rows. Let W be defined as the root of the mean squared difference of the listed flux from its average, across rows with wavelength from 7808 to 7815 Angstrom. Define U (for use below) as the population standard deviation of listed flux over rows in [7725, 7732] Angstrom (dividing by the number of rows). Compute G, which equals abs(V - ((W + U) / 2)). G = 0.09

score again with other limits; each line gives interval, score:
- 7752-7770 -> 12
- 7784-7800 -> 13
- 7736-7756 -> 11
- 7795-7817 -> 9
